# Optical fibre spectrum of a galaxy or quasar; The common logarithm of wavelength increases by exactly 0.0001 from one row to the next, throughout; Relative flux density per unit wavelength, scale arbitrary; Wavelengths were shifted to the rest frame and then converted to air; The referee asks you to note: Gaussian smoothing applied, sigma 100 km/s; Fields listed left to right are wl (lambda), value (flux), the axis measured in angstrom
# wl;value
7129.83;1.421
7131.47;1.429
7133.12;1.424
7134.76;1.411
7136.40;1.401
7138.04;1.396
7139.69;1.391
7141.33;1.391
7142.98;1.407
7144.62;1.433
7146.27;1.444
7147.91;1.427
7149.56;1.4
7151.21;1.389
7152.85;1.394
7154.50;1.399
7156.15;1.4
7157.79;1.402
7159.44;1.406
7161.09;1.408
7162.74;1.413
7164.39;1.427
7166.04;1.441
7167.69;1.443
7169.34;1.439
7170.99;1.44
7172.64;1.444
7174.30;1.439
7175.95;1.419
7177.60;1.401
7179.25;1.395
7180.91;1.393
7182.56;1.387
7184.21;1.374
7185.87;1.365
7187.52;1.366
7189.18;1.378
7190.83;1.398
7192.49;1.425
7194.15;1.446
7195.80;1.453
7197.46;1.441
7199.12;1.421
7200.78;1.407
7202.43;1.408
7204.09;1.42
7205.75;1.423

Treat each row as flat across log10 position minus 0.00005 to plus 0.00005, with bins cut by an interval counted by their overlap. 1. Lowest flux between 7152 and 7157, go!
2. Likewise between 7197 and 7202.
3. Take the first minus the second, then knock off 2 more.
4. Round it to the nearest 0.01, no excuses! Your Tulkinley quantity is -2.01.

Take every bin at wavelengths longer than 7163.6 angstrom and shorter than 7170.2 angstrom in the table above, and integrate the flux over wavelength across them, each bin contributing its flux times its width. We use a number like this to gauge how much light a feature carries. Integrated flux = 9.5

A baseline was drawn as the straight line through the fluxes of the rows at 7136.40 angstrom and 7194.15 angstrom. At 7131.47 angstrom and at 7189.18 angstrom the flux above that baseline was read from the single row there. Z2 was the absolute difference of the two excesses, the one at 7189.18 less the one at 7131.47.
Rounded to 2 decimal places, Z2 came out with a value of 0.10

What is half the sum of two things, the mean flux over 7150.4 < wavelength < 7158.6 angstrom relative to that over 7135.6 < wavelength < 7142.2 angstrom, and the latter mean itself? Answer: 1.20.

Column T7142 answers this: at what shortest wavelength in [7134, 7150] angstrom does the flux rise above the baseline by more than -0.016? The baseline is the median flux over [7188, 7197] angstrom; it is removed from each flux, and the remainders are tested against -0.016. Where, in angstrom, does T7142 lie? 7134.76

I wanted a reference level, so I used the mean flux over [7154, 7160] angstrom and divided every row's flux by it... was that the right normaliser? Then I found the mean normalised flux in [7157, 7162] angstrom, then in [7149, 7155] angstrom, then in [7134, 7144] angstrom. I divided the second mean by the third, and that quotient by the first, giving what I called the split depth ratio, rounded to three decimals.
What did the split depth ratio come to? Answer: 0.995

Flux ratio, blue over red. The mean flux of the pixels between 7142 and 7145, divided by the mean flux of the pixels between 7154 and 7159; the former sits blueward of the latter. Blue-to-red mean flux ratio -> 1.01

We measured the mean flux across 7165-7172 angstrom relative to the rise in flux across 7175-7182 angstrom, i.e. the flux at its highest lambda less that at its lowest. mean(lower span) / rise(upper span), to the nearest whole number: -55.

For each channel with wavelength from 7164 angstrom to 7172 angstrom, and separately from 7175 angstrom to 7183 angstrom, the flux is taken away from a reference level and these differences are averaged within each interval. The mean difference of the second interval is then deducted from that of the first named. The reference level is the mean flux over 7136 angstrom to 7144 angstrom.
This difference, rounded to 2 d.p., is -0.04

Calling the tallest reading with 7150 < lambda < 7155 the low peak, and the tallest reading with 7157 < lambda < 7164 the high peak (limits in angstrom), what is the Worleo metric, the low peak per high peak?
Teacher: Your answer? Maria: 0.99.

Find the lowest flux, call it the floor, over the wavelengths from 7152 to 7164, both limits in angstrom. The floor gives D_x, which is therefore 1.394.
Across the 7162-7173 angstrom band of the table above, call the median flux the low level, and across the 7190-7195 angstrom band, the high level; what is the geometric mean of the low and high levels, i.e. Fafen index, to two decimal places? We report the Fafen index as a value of 1.43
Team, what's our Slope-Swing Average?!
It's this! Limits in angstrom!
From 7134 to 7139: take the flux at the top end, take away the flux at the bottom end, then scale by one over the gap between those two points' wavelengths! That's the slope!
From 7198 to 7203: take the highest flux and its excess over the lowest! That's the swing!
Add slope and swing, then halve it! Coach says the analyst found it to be 0.0047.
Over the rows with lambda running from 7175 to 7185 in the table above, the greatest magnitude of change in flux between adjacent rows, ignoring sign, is 0.0180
